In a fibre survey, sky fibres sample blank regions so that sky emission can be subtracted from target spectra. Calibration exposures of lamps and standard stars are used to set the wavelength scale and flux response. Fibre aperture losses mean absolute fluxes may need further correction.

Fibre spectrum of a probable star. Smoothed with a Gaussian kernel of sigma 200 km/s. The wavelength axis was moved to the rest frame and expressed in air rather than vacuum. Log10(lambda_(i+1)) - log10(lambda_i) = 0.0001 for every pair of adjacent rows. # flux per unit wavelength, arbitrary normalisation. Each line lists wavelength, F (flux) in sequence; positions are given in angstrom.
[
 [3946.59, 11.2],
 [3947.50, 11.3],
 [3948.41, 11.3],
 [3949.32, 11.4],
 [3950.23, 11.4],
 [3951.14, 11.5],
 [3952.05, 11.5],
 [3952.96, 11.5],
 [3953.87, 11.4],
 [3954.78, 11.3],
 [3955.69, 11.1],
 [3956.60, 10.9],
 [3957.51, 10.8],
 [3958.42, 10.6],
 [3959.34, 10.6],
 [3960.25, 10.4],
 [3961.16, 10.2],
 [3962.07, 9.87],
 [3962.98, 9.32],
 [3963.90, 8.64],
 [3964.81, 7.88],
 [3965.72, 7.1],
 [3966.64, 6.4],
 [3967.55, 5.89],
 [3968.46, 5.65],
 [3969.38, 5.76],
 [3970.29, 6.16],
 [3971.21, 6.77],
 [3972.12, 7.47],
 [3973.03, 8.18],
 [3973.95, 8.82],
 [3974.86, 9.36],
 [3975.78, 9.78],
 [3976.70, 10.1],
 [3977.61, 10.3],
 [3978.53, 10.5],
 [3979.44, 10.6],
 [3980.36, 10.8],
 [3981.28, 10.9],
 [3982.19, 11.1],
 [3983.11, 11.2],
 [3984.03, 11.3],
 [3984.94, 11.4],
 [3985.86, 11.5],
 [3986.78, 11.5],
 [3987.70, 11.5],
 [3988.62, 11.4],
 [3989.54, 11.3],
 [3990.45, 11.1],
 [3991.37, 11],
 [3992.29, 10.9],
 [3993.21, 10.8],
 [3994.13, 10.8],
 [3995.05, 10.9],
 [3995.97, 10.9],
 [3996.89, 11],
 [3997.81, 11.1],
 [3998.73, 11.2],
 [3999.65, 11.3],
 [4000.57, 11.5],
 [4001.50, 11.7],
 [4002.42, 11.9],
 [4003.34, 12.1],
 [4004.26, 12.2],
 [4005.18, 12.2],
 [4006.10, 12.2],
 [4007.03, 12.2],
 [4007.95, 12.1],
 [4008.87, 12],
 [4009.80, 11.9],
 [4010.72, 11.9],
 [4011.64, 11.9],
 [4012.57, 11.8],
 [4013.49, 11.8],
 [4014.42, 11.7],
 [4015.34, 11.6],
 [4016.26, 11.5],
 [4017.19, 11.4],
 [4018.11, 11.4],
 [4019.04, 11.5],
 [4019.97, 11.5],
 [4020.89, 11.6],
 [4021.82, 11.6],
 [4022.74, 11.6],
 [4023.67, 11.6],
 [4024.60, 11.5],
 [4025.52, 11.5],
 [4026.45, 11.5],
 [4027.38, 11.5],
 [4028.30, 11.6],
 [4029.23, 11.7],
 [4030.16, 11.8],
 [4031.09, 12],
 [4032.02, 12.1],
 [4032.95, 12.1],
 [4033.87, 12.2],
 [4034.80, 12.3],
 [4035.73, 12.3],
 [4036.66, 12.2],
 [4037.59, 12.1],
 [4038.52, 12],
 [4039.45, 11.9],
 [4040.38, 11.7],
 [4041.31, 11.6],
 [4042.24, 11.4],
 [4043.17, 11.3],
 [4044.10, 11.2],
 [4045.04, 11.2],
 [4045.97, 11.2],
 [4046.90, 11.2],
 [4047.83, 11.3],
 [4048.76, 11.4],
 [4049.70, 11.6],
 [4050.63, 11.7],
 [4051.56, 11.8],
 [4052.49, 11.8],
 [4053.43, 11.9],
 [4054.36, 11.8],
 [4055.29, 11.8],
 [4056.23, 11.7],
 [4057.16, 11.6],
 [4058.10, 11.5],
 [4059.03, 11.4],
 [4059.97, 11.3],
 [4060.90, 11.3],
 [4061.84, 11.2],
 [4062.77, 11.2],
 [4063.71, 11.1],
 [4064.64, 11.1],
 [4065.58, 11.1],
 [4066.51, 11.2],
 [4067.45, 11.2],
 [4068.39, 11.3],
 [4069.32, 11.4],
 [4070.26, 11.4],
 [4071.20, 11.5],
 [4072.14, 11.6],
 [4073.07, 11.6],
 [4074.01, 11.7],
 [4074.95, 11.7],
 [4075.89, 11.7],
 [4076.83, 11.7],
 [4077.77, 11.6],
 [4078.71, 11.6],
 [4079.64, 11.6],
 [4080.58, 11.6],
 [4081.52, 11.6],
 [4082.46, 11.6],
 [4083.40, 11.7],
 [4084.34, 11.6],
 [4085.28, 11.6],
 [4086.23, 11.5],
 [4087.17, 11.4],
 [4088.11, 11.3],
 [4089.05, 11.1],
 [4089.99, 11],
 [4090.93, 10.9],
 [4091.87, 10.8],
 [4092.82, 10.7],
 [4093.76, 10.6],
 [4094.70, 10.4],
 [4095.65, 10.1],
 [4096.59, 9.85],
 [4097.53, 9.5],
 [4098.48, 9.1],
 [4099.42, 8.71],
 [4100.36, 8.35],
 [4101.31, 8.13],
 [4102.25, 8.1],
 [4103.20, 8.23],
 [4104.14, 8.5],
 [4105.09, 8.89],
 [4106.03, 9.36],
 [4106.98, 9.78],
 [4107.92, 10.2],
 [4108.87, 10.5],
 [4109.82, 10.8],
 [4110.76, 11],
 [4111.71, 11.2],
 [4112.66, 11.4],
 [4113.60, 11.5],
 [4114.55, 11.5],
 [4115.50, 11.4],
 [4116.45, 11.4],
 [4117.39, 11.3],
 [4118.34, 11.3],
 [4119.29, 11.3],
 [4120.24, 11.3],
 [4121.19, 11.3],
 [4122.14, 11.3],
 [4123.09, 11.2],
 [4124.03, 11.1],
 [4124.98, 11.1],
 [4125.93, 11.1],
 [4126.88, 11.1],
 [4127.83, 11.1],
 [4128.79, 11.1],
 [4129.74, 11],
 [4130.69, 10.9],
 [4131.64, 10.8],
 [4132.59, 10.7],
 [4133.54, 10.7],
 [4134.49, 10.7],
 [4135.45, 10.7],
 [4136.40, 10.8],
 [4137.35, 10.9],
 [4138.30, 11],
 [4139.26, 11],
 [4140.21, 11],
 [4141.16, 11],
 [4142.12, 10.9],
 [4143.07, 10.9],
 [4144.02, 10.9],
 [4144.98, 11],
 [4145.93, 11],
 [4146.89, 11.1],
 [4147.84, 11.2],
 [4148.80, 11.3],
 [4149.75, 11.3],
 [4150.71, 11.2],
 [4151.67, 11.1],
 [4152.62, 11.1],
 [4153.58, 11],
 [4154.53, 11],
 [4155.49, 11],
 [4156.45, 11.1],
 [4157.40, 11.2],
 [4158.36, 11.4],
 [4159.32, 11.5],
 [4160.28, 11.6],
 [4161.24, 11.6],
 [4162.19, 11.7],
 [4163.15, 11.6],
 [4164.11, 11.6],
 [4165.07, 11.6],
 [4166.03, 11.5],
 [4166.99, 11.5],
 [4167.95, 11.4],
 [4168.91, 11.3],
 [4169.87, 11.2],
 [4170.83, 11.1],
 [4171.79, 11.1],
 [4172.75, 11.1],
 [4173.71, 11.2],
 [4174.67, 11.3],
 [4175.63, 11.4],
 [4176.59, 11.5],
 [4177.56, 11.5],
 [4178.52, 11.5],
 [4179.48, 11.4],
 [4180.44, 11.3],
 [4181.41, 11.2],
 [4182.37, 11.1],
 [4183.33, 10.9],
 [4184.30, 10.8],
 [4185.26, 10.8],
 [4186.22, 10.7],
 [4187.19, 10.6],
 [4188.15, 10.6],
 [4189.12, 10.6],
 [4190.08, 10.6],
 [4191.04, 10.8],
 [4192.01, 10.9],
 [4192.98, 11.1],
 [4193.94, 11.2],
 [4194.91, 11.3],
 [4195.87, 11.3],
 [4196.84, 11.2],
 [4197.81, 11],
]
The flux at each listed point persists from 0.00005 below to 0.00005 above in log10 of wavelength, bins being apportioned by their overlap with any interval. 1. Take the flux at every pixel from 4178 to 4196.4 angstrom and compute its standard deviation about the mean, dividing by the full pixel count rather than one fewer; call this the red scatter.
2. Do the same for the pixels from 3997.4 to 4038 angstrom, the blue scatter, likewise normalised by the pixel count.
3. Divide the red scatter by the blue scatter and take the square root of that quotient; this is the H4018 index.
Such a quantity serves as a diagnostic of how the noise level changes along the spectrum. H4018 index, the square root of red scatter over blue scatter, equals 1.0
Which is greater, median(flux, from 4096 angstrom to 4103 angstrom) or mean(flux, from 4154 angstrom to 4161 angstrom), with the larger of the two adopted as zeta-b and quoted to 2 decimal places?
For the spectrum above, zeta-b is 11.26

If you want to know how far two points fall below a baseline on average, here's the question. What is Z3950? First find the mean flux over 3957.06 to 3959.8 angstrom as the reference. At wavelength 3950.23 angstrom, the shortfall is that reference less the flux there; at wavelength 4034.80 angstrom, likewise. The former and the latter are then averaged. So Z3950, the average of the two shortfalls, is -1.2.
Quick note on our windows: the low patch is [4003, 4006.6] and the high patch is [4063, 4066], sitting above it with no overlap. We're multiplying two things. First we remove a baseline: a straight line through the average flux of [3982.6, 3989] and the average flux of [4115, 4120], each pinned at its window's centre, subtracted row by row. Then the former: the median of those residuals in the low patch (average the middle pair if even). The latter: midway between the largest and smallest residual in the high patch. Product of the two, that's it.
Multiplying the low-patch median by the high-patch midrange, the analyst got -0.21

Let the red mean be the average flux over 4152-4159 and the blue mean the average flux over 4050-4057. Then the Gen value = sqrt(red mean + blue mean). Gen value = 4.79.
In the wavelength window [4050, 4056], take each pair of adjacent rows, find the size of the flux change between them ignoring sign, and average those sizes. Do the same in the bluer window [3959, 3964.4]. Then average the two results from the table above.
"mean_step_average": 0.23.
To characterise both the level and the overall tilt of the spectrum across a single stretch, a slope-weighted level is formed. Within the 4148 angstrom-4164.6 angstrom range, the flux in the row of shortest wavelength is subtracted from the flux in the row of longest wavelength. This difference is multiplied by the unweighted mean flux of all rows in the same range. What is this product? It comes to 3.4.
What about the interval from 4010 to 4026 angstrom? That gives -4.6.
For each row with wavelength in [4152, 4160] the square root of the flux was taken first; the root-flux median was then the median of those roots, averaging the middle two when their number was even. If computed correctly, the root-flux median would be 3.33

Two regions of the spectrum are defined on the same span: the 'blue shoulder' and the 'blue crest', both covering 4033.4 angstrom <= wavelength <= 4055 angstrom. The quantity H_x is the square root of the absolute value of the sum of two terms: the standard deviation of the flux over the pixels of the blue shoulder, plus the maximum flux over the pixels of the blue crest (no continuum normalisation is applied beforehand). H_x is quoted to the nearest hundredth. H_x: 3.56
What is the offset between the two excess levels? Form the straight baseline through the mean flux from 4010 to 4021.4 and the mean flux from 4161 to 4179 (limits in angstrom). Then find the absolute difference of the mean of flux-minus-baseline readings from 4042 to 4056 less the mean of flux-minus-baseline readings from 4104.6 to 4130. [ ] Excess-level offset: 0.46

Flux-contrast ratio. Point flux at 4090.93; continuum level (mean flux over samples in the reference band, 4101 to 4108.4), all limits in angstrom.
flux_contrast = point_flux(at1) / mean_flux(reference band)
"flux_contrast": 1.22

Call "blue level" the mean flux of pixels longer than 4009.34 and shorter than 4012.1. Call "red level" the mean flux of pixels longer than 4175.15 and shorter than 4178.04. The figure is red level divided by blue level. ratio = 0.96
